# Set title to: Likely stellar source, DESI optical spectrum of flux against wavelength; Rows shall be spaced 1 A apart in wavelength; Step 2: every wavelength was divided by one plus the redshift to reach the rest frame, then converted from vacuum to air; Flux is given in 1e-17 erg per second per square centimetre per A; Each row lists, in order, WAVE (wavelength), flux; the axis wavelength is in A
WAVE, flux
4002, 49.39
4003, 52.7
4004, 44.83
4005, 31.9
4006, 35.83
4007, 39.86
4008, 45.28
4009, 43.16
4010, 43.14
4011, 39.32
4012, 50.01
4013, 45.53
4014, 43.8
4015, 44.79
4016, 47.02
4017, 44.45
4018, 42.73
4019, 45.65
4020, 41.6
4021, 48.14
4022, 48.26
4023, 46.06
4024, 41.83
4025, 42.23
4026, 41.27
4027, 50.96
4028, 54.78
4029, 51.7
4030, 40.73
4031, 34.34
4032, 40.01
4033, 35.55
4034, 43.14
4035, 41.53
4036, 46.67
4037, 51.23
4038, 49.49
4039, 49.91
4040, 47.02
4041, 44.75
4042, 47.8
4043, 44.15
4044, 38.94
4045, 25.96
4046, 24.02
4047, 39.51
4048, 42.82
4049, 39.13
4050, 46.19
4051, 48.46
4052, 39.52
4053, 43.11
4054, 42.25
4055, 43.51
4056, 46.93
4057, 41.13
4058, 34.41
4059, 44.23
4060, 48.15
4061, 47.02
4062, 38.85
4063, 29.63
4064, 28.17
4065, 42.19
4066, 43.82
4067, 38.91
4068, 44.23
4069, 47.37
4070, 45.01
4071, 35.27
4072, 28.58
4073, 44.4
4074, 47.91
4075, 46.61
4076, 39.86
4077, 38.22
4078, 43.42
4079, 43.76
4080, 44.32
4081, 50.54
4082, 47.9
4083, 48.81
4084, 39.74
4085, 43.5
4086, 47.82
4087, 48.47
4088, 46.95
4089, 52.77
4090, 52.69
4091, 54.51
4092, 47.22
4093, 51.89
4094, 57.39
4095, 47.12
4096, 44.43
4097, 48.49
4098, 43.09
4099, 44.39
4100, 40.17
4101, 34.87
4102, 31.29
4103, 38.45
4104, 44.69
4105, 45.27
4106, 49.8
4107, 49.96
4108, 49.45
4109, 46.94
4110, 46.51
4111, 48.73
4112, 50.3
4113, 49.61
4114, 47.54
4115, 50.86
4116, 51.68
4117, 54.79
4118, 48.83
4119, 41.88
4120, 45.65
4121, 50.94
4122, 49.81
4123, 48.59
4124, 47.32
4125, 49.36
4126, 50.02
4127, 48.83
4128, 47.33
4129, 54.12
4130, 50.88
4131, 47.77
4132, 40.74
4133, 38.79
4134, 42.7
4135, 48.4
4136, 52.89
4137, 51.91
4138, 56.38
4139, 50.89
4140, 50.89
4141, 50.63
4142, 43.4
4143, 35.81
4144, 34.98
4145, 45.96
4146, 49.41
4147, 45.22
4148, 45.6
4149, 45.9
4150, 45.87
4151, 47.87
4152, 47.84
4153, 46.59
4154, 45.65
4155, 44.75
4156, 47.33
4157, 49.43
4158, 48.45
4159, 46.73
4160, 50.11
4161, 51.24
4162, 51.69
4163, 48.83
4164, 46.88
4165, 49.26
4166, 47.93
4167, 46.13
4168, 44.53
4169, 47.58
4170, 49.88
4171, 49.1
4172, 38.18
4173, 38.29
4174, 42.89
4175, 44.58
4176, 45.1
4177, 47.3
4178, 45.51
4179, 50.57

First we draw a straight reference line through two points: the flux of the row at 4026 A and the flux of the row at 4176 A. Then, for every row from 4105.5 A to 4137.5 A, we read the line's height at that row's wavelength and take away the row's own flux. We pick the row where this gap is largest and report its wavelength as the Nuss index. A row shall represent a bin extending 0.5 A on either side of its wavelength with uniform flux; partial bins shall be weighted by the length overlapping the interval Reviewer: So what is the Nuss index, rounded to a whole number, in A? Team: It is 4133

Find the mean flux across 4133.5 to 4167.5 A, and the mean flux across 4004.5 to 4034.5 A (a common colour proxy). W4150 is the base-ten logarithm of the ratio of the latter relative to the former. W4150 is -0.04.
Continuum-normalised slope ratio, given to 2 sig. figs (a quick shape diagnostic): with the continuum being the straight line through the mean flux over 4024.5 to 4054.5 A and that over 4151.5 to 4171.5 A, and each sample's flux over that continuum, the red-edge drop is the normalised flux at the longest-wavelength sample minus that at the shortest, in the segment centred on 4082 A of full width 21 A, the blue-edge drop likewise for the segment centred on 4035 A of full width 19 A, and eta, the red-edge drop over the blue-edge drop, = -5.6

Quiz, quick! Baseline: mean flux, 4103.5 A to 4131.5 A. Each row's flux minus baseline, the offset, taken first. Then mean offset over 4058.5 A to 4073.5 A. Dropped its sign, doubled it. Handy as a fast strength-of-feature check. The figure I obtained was 17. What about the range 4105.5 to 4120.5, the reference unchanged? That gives 0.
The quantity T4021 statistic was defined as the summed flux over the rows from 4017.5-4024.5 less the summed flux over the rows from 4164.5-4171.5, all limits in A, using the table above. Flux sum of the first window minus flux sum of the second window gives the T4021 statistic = -20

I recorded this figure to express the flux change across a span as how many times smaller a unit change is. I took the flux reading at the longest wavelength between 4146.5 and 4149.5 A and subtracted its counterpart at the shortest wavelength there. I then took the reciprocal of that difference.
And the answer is 1.5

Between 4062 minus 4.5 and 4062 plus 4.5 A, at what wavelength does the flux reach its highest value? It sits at 4060 A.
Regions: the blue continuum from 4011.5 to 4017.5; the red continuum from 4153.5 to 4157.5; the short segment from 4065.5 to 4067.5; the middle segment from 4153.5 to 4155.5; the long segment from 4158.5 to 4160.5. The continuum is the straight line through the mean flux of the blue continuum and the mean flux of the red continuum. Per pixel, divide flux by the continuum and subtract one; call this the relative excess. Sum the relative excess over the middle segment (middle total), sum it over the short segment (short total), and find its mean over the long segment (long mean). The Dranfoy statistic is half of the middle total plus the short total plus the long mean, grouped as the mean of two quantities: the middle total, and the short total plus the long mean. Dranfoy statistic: -0.12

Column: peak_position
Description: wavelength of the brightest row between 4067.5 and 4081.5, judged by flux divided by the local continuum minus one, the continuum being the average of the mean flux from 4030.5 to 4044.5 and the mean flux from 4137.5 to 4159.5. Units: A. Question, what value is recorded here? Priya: 4081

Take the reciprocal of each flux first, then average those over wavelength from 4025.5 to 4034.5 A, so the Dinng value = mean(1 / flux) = 0.023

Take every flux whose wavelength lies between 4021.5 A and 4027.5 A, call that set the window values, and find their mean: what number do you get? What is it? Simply 45.1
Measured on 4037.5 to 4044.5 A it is 46.0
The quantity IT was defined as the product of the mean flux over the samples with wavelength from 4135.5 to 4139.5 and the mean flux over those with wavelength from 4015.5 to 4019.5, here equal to 2384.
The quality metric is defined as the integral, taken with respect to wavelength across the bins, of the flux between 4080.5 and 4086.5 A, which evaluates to 278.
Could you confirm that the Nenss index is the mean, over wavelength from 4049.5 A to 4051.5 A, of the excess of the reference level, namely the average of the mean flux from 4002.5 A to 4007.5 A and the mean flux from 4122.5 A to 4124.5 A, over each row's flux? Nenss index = -3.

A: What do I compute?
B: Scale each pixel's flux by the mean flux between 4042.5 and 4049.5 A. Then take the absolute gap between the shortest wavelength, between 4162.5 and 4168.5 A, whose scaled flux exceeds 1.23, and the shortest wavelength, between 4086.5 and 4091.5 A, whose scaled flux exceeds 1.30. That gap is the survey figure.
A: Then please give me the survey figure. 76 A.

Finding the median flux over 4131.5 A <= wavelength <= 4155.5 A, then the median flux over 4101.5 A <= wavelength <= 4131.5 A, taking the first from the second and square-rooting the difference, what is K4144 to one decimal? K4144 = 1.7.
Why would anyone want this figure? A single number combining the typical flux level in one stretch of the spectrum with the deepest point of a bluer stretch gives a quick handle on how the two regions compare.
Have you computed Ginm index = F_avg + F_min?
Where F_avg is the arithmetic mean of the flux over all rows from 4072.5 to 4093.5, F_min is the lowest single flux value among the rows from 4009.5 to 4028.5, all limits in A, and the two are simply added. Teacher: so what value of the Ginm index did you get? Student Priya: 86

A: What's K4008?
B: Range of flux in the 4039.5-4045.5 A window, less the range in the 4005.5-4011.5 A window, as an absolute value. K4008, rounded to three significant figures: 12.4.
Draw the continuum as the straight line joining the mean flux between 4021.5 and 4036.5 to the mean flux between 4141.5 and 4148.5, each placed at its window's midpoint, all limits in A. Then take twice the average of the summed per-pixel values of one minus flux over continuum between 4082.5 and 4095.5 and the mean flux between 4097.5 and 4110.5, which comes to 42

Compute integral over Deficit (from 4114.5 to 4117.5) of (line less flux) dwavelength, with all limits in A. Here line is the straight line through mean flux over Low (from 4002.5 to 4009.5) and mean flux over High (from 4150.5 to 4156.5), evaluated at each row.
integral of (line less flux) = -21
